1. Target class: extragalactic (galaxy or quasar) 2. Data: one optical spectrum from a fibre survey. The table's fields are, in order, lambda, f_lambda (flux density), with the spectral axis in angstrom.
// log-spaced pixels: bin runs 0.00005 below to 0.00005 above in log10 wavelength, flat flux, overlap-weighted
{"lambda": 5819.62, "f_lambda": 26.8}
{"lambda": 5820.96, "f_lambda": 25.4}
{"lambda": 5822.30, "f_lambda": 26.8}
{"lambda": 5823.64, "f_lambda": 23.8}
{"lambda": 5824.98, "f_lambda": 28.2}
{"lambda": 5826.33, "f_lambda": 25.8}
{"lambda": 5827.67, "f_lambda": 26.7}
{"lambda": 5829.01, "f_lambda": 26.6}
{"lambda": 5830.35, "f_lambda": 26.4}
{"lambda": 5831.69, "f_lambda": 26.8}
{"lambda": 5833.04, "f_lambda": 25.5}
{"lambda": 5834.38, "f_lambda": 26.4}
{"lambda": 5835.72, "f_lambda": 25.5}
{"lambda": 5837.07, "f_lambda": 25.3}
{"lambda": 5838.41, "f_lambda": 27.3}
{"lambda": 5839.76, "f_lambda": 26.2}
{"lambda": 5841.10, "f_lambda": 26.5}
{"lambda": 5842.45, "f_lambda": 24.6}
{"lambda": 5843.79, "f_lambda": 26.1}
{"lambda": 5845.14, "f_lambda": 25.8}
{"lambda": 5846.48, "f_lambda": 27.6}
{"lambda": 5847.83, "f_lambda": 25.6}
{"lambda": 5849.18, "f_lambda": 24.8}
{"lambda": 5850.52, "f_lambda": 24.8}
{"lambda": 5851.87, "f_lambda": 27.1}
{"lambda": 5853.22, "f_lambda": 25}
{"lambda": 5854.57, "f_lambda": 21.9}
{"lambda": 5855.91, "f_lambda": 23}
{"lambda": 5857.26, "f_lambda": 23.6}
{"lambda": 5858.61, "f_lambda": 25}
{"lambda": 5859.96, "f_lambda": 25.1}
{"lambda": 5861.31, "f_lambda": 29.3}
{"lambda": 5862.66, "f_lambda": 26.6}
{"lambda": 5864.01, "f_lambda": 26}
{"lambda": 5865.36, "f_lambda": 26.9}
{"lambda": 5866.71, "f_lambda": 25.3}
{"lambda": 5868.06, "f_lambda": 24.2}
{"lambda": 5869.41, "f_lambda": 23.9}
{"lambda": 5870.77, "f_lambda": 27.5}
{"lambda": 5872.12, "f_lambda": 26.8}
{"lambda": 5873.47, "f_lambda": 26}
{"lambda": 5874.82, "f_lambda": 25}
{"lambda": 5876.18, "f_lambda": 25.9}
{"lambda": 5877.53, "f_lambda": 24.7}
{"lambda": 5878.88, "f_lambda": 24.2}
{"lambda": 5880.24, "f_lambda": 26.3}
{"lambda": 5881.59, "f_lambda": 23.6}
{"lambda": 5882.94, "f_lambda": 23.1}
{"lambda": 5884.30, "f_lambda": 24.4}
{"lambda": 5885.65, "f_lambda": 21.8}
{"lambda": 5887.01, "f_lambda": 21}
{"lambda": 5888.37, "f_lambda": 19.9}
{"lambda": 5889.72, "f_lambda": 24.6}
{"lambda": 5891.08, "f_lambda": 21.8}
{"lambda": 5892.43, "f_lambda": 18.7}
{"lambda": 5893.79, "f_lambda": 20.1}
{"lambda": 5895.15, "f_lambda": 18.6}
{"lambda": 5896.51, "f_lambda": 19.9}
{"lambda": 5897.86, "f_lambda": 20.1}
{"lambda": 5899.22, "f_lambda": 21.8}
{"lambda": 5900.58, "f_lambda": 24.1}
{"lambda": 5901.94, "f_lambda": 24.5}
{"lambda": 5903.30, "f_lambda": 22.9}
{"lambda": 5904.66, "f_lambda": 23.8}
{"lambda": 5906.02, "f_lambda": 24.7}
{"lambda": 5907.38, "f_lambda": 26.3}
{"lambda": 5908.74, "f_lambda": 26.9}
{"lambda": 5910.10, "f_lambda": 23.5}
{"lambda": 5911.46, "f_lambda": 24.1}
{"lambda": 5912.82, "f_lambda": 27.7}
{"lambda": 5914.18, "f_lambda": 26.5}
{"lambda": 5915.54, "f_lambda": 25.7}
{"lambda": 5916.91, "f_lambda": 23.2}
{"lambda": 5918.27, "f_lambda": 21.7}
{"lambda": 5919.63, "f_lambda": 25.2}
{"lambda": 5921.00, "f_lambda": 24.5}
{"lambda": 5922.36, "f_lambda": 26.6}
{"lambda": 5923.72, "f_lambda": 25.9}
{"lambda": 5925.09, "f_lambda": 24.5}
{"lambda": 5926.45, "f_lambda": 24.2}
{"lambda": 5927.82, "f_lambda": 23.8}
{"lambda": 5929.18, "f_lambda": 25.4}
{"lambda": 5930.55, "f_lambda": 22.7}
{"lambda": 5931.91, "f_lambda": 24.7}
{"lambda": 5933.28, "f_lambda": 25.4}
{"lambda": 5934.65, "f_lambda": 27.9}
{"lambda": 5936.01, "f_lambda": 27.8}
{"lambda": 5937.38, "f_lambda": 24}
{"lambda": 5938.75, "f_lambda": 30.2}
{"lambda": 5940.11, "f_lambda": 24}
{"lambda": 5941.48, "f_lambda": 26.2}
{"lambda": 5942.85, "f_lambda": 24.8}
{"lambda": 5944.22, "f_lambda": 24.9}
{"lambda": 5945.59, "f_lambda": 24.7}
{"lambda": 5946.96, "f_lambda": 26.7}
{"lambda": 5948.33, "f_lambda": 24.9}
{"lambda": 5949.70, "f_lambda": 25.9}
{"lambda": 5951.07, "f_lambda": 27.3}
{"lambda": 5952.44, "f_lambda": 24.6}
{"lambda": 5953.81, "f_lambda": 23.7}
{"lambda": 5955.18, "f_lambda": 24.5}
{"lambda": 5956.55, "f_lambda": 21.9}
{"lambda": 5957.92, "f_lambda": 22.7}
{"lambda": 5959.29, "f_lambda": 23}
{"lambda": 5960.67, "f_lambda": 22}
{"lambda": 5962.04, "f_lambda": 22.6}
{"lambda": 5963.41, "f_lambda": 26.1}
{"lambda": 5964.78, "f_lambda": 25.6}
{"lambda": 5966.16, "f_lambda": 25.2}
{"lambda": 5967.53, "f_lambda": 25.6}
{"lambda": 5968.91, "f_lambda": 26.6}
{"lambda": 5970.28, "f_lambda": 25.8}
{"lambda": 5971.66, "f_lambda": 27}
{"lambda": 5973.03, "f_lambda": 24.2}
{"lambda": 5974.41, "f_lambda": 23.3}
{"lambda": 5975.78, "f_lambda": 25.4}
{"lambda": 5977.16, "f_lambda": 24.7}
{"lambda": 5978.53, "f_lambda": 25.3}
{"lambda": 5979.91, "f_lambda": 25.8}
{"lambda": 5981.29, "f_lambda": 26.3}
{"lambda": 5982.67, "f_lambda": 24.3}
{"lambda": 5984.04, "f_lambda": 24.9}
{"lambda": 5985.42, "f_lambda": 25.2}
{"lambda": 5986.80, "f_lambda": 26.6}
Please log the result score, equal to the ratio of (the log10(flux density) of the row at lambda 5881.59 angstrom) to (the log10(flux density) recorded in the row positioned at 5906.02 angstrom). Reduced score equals 0.986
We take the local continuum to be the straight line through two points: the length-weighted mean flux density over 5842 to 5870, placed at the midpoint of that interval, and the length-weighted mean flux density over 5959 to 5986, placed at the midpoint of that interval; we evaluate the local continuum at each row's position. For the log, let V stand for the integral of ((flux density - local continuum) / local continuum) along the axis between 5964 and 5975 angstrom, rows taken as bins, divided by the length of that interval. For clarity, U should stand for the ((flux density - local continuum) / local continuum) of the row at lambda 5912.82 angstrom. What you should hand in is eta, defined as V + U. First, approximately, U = 0.10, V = 0.02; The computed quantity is 0.12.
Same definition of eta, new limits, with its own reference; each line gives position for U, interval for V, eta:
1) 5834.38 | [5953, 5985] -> 0.02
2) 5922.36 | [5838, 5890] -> 0.05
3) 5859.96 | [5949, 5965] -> -0.05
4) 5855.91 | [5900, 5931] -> -0.11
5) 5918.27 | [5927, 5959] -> -0.13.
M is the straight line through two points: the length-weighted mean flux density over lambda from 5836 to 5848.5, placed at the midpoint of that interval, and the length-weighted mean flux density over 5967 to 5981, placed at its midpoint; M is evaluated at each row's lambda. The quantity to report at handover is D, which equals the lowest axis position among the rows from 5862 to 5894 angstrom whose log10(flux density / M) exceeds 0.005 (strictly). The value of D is 5862.66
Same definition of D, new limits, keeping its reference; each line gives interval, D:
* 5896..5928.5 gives 5907.38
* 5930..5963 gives 5934.65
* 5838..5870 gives 5838.41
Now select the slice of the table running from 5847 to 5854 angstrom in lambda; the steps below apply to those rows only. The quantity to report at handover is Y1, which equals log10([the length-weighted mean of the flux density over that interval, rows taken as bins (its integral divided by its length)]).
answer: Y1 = 1.41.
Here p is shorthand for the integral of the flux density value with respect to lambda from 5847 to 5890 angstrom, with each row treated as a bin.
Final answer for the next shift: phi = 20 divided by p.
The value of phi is 0.02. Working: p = 1066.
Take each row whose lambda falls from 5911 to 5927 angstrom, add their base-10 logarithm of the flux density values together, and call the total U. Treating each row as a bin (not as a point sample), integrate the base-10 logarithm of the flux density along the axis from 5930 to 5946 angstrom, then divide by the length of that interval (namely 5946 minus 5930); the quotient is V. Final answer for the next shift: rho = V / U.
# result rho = 0.0840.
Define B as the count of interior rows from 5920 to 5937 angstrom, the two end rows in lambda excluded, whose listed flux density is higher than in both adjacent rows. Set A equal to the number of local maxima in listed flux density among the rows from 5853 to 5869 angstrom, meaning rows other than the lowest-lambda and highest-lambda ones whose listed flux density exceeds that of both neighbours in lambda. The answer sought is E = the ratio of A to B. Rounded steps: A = 2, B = 3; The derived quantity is 0.7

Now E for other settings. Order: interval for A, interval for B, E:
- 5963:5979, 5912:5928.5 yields 1.5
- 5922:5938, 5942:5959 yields 0.5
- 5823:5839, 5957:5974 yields 1.0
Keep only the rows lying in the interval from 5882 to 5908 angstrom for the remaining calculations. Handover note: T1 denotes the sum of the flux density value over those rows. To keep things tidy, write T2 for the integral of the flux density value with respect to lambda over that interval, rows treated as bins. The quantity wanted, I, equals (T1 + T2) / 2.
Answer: 500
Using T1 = 422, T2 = 578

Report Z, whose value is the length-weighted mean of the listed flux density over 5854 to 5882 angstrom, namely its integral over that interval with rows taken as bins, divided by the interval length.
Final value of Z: 25.3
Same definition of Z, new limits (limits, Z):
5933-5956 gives 25.7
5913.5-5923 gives 24.8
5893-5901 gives 20.6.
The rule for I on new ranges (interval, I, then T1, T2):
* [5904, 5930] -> 561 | 474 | 649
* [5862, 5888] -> 560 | 473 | 646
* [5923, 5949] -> 572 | 483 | 661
